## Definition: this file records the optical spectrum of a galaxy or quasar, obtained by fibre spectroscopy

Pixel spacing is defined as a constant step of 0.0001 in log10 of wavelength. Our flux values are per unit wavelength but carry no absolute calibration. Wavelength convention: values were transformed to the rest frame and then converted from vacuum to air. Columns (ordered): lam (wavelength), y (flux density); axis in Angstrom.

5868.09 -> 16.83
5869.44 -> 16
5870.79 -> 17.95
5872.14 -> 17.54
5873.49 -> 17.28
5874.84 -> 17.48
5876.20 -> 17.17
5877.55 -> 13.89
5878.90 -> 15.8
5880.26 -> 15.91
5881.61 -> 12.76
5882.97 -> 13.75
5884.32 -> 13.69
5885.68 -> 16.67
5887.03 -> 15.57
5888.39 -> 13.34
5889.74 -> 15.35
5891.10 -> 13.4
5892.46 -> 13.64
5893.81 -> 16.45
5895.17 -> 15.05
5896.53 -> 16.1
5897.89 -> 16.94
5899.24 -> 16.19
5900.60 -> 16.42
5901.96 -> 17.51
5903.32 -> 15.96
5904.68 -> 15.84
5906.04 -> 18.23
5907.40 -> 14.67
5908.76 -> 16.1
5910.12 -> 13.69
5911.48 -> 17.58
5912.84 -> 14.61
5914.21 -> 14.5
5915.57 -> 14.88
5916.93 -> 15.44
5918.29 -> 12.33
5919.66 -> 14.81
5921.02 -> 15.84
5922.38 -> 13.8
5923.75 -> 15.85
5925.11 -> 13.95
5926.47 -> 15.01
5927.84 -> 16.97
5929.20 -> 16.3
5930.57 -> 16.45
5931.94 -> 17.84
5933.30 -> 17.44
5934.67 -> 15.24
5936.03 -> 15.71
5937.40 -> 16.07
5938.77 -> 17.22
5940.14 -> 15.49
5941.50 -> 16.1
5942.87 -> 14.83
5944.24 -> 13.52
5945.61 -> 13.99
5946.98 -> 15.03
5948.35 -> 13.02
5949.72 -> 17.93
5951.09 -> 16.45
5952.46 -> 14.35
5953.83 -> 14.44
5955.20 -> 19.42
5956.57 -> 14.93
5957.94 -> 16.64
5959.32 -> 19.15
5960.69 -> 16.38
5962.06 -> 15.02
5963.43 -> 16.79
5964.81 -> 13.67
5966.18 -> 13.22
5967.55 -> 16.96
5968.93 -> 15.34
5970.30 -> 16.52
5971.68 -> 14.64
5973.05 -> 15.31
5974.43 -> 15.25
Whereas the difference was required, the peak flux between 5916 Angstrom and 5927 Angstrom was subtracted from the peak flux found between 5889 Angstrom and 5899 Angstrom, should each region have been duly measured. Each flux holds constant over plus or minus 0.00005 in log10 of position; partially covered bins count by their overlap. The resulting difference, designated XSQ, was 1.1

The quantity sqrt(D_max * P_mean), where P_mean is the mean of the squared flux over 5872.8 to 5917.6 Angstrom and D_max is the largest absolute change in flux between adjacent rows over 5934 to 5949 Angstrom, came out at 22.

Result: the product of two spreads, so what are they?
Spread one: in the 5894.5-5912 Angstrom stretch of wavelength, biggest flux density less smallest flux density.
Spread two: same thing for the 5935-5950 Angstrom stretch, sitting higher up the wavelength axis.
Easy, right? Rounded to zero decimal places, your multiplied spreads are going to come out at 22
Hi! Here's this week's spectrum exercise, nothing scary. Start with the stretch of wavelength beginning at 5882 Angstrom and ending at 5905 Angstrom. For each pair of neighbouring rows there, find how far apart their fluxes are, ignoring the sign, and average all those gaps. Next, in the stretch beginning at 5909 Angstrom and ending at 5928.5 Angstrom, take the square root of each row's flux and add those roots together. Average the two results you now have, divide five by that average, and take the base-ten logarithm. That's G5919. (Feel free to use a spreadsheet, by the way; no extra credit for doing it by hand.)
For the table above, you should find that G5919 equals -0.74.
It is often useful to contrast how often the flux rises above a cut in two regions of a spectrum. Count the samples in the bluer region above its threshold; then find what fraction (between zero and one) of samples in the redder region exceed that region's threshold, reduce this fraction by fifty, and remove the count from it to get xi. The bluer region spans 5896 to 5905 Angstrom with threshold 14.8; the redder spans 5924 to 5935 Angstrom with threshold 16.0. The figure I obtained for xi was -56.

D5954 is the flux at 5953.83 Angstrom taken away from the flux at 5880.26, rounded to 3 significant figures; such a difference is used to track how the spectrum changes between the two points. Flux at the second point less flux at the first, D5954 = 1.47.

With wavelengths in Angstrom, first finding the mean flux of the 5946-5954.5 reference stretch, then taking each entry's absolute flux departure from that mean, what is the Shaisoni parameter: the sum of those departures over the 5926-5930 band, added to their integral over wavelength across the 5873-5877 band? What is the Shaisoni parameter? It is 11.6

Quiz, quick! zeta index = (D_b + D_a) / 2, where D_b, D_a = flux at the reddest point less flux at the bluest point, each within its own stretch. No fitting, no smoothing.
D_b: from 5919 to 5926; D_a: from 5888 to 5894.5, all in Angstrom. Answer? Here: 1.1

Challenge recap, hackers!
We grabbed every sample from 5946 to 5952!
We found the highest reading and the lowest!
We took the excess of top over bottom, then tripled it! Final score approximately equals 15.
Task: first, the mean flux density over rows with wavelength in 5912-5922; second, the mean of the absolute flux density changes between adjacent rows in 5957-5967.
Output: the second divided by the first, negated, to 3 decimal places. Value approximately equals -0.136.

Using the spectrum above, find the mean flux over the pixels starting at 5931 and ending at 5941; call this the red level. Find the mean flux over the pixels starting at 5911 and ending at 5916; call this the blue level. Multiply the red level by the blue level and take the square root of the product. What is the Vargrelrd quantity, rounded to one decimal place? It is 15.9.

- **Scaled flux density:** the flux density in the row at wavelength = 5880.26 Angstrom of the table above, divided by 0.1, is 159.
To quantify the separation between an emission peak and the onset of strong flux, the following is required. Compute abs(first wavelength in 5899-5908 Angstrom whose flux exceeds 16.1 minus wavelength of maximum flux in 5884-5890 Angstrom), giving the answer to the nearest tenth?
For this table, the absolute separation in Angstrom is 13.6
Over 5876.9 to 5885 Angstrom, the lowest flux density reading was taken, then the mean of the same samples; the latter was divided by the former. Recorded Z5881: 1.12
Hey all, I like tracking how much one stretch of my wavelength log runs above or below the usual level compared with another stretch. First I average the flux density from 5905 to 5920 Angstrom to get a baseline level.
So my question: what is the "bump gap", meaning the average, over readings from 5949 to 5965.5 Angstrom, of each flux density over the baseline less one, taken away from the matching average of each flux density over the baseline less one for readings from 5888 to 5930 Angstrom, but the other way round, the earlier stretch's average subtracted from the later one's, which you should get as 0.06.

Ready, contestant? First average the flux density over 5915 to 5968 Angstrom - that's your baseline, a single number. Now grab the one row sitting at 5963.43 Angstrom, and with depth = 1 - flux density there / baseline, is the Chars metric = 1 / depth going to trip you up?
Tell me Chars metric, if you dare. -13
